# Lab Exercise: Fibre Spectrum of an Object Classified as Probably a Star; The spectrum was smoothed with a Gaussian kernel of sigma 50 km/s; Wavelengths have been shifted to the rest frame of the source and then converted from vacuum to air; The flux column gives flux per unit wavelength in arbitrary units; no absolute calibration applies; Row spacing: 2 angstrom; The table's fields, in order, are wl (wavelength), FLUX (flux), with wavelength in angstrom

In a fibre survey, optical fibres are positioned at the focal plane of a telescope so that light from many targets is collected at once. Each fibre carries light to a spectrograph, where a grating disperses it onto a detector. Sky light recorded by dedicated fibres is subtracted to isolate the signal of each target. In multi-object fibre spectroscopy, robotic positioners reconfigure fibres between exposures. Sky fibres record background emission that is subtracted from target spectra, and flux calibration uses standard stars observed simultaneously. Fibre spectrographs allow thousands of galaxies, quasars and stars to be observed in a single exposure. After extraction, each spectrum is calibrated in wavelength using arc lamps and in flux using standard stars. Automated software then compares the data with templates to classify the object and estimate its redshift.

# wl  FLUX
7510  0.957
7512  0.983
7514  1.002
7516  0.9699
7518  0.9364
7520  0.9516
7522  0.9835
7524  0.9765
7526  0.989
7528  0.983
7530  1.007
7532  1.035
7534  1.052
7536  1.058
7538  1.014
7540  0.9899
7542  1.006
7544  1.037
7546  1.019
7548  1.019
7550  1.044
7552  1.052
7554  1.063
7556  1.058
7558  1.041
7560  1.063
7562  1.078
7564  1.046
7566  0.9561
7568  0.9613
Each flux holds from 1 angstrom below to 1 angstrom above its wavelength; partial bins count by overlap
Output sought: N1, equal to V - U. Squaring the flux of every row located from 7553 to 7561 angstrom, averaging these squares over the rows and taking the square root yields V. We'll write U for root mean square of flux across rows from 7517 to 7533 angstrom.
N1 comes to 0.073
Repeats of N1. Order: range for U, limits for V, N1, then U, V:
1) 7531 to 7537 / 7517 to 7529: -0.078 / 1.05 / 0.970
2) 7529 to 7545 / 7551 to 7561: 0.030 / 1.03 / 1.055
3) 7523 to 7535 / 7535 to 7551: 0.016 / 1.01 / 1.024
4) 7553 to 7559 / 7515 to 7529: -0.084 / 1.05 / 0.970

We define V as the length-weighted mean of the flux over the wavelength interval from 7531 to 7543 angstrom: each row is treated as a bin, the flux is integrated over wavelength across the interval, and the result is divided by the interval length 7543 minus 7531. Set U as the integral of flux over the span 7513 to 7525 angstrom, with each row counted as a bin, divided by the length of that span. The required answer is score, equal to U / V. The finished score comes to 0.95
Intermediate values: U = 0.97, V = 1.026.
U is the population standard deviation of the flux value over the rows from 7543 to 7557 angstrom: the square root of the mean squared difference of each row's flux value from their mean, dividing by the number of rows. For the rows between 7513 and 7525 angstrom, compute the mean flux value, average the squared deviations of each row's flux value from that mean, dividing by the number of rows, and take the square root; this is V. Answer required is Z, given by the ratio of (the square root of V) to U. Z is 8.9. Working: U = 0.016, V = 0.0213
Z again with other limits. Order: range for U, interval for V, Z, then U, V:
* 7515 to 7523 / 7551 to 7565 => 6.0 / 0.018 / 0.0114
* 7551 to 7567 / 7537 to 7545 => 3.7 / 0.035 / 0.0170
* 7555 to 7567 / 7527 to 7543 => 4.1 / 0.040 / 0.0258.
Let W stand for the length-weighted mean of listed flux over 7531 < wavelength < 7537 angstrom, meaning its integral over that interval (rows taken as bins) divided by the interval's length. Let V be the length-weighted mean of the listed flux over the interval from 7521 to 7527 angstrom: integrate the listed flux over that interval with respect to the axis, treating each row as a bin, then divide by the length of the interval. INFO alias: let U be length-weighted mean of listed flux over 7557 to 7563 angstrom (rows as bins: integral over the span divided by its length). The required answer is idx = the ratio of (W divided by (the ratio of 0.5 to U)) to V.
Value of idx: 2.26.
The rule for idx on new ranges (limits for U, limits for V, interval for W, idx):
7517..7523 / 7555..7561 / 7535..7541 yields 1.85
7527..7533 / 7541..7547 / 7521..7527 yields 1.94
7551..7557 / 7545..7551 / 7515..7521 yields 1.96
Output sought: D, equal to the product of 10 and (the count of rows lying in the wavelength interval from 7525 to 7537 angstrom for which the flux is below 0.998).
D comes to 20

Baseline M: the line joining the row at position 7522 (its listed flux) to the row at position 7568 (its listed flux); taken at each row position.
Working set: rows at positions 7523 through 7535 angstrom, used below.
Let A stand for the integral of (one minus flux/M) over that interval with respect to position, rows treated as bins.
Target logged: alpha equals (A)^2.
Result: 0.11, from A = -0.33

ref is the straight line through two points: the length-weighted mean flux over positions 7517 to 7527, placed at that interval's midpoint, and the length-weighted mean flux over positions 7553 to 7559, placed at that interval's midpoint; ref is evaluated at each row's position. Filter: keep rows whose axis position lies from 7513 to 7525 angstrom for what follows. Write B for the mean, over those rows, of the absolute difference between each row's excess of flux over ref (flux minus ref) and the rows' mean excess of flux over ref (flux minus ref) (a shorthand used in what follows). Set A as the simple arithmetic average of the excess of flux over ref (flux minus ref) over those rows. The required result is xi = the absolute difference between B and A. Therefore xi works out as 0.0092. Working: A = 0.010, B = 0.0194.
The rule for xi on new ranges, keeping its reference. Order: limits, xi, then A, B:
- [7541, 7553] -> 0.0122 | -0.002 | 0.0106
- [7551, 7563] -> 0.0056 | 0.003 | 0.0082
